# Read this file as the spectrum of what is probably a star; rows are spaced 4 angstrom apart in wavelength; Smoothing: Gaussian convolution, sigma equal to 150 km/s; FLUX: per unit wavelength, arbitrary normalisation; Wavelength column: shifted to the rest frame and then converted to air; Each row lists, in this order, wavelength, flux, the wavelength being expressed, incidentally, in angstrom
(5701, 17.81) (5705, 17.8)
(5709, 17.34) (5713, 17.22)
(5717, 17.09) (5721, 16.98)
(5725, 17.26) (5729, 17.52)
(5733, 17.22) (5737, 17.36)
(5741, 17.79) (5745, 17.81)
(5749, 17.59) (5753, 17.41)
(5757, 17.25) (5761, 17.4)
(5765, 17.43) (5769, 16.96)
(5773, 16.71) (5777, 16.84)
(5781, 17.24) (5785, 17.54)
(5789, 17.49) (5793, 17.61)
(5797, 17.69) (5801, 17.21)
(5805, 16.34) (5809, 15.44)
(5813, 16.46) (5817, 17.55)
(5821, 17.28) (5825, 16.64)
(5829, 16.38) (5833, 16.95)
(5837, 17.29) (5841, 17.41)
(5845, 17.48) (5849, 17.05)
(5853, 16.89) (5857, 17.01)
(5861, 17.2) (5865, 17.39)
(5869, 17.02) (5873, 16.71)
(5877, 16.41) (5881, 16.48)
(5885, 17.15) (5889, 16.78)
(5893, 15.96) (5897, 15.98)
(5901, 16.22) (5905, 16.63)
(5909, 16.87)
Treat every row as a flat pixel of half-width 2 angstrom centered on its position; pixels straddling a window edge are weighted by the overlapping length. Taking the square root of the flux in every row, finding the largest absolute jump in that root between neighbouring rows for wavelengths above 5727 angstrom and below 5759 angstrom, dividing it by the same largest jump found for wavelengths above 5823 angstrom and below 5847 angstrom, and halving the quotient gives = 0.37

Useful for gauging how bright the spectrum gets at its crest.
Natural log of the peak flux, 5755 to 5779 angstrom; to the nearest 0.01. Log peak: 2.86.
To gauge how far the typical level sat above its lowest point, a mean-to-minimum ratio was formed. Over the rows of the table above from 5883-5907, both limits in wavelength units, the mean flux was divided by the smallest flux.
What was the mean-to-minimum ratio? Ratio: 1.03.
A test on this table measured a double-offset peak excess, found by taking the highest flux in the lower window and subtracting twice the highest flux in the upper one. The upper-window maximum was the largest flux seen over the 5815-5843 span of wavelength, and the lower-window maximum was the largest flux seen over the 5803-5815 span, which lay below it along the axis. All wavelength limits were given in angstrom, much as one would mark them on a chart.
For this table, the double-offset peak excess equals -18.6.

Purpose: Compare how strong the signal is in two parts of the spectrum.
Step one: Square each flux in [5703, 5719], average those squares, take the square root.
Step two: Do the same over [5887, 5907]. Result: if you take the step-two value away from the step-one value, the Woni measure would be 1.0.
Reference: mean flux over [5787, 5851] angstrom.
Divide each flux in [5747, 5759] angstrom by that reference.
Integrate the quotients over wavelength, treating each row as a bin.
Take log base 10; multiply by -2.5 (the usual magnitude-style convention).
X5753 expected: -2.72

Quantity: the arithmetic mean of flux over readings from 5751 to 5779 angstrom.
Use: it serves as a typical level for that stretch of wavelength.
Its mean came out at 17.1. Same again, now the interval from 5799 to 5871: 16.9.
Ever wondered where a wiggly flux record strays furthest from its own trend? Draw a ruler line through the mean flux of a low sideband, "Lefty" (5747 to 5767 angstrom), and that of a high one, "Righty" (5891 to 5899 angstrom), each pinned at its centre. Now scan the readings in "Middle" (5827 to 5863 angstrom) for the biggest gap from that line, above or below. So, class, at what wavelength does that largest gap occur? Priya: 5845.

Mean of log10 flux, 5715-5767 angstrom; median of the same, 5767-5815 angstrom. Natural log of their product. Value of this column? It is 0.425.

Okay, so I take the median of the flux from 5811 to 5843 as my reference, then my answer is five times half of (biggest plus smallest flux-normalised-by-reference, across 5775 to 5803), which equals 5.04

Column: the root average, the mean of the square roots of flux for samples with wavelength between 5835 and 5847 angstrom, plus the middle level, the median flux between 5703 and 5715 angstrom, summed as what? 21.5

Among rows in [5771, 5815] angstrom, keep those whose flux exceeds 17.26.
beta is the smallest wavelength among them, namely 5785 angstrom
